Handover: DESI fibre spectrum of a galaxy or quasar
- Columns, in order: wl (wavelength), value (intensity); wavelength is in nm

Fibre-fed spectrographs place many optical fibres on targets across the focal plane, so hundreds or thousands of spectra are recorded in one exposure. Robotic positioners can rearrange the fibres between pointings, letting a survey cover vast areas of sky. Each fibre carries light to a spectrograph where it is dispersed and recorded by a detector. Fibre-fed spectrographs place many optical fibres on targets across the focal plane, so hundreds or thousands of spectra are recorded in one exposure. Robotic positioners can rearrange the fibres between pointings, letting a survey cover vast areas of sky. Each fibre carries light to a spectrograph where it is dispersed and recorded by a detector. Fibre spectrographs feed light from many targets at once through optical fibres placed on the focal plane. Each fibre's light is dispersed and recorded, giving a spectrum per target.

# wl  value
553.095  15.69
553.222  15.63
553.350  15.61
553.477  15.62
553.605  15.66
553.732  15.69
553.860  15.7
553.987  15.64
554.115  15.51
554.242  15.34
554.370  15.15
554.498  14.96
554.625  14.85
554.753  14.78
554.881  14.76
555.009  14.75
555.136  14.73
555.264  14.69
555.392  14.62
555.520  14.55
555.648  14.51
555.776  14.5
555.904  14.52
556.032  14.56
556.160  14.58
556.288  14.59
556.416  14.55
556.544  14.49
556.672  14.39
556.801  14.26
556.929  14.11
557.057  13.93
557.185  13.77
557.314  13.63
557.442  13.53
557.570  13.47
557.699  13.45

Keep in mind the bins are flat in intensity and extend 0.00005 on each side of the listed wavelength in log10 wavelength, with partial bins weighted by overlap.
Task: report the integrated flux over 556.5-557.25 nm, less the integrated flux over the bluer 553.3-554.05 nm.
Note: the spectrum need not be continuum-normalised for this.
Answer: -1.1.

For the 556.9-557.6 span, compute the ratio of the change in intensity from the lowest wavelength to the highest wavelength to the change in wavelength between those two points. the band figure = -1.00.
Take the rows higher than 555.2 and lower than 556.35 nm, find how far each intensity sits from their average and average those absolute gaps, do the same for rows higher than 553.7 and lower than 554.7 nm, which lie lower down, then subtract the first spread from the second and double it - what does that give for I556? 0.47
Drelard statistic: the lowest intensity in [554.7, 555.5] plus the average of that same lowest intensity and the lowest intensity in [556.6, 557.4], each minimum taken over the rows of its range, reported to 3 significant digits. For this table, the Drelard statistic 28.7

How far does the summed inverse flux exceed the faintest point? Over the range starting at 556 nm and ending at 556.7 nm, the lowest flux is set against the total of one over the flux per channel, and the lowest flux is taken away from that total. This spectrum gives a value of -14.0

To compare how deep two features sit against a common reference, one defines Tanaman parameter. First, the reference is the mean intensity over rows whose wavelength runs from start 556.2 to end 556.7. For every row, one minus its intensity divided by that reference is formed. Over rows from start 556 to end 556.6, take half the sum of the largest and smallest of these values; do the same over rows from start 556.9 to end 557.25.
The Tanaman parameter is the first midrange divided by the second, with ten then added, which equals 10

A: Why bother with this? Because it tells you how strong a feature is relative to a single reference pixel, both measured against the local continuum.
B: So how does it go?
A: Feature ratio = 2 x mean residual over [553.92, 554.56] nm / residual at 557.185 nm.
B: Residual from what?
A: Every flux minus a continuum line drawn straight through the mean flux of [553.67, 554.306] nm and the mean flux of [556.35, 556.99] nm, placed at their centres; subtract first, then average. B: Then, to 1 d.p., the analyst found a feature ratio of 0.8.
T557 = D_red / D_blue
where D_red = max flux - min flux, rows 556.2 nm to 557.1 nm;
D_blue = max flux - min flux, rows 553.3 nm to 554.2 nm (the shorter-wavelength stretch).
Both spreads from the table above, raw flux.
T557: 3.5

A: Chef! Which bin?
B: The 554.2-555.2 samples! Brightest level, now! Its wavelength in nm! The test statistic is 554.242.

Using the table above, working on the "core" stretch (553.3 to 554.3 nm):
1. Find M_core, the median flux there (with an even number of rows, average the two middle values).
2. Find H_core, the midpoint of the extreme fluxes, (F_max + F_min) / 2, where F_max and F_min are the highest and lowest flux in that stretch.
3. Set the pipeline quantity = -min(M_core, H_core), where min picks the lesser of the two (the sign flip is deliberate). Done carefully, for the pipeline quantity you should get -15.5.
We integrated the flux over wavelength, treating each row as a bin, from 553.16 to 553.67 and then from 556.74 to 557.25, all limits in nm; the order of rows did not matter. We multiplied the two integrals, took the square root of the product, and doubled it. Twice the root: 15.1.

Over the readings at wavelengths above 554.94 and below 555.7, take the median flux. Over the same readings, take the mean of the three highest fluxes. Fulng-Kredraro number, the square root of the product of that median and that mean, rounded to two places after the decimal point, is 14.69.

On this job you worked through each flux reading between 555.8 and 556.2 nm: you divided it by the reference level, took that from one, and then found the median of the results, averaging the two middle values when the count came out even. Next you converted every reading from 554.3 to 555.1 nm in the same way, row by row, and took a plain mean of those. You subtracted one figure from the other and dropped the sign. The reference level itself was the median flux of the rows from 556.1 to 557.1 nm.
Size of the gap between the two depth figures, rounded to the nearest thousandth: 0.022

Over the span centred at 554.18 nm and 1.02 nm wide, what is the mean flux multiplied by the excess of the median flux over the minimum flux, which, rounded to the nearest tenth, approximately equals 8.8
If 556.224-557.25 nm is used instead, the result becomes 7.9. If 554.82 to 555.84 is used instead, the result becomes 2.3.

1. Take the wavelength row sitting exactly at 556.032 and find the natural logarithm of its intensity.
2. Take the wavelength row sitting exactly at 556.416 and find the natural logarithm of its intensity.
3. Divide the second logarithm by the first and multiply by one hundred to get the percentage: 100.0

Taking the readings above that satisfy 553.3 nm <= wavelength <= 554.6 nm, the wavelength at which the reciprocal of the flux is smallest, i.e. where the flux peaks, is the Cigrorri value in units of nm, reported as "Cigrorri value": 553.860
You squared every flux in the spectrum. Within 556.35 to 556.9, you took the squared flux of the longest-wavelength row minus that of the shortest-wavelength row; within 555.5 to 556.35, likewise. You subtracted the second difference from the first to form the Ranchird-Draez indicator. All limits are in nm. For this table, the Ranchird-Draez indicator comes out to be -10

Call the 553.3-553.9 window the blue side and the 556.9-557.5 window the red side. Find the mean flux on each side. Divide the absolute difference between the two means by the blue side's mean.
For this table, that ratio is 0.12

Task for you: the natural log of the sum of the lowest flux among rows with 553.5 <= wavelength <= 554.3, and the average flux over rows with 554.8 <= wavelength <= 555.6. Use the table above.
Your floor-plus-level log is 3.40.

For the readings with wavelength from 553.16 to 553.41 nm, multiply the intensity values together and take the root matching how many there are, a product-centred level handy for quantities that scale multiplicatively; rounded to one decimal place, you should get 15.6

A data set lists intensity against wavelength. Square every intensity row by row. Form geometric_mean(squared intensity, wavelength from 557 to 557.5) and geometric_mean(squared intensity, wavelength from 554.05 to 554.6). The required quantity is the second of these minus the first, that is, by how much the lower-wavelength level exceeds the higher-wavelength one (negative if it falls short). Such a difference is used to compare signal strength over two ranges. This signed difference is 44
